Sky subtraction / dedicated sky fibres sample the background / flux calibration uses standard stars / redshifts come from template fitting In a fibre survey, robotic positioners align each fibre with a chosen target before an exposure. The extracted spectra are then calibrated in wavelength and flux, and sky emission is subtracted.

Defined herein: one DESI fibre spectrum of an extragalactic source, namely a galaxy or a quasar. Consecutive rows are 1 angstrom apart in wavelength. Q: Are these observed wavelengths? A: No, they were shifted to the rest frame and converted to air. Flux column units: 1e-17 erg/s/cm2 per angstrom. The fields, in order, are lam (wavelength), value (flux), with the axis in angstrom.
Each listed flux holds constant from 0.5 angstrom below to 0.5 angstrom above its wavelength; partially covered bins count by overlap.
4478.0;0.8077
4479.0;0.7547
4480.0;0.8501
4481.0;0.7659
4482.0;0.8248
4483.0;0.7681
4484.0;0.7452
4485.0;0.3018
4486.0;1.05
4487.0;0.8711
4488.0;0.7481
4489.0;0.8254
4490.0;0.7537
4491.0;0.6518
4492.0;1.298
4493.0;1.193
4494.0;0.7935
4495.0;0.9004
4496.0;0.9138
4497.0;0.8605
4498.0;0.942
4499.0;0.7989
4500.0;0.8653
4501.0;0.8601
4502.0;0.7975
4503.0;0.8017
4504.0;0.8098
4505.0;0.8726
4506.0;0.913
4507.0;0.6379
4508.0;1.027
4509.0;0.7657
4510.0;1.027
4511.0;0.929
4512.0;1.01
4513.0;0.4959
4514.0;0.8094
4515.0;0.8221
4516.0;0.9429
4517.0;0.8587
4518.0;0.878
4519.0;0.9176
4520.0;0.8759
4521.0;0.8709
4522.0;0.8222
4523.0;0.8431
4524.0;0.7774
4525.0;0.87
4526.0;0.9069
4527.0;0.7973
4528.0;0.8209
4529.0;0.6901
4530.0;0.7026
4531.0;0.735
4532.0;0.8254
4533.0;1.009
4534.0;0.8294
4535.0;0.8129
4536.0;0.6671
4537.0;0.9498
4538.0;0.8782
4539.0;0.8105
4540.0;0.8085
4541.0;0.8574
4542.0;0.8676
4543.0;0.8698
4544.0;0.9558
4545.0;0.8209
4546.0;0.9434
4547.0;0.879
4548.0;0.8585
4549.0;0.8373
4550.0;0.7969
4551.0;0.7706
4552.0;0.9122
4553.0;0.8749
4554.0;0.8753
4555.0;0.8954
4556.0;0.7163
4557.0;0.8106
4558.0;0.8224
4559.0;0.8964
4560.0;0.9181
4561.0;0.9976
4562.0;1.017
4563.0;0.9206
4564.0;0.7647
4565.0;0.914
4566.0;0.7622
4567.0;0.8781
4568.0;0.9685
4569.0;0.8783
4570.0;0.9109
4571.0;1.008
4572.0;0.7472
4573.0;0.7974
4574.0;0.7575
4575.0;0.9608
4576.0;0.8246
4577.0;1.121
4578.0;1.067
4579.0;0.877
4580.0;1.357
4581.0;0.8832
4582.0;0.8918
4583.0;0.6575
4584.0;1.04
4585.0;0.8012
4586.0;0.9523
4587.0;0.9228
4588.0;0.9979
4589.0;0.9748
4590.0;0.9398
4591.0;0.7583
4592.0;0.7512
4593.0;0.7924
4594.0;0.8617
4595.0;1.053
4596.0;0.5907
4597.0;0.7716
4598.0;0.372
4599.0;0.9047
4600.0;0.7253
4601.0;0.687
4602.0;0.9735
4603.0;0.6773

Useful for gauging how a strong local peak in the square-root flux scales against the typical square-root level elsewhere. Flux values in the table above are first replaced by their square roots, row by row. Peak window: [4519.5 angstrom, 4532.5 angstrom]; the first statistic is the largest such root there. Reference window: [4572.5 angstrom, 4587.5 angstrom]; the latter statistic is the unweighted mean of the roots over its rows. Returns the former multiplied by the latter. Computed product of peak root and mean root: 0.91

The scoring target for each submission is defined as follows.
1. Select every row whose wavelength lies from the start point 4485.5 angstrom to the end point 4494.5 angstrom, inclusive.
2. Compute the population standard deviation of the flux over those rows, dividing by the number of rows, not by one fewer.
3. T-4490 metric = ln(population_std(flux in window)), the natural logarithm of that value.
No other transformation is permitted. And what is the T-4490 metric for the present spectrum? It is -1.6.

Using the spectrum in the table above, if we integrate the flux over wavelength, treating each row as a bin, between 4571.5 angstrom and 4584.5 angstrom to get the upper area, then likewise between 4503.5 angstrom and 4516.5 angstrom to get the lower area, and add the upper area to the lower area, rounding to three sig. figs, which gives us 23.0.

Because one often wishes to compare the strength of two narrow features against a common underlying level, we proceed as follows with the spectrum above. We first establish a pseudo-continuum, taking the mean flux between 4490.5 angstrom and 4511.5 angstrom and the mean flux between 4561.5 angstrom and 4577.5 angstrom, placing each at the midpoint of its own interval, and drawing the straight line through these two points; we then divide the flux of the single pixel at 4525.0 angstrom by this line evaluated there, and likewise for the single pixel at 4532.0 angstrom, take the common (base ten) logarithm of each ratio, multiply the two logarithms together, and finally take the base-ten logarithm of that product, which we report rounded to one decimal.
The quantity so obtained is -3.5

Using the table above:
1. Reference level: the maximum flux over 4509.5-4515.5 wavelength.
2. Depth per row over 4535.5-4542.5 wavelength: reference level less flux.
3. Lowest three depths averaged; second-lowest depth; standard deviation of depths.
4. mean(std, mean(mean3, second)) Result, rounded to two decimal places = 0.11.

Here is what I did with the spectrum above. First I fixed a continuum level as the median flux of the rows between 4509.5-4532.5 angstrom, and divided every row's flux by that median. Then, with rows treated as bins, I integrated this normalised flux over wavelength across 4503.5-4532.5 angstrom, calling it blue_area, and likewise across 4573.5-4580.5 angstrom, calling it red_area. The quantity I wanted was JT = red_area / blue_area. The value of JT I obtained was 0.29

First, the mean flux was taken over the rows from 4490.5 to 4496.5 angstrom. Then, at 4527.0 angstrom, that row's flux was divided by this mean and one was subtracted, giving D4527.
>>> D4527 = -0.168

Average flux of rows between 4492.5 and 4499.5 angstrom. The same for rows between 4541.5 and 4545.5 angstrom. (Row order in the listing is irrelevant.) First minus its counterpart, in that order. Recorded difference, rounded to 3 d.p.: 0.036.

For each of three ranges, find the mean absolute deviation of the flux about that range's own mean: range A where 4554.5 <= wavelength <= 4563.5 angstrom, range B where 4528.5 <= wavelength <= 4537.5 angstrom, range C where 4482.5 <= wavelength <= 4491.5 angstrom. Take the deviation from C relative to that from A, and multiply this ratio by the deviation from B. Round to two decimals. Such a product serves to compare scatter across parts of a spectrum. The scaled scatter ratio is 0.16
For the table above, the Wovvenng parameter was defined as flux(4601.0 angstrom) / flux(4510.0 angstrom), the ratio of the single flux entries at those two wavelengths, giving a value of 0.67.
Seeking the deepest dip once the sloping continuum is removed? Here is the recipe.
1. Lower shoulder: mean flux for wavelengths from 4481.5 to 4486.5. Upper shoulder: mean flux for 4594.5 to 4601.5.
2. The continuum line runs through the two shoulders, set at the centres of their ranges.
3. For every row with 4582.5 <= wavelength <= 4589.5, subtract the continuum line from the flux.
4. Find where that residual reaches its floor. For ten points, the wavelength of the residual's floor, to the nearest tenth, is 4583.0 angstrom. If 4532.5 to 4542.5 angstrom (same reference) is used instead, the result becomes 4536.0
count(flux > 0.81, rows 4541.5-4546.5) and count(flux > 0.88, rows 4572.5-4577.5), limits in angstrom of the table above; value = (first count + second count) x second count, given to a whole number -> 14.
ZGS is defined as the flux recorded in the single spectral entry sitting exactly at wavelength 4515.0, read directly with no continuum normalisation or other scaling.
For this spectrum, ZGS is 0.8221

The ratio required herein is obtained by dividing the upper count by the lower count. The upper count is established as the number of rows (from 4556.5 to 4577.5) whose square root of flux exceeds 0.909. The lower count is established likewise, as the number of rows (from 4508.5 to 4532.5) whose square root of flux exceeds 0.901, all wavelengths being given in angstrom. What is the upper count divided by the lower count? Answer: 0.8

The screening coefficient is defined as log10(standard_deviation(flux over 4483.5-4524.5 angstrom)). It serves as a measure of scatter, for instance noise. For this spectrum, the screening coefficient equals -0.79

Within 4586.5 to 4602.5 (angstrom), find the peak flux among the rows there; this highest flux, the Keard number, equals 1.053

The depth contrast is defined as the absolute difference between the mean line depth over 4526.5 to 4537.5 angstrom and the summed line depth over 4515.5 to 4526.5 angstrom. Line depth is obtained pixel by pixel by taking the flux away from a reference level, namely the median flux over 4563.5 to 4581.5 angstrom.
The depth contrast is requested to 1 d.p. 0.0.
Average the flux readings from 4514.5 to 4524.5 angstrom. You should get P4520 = 0.861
